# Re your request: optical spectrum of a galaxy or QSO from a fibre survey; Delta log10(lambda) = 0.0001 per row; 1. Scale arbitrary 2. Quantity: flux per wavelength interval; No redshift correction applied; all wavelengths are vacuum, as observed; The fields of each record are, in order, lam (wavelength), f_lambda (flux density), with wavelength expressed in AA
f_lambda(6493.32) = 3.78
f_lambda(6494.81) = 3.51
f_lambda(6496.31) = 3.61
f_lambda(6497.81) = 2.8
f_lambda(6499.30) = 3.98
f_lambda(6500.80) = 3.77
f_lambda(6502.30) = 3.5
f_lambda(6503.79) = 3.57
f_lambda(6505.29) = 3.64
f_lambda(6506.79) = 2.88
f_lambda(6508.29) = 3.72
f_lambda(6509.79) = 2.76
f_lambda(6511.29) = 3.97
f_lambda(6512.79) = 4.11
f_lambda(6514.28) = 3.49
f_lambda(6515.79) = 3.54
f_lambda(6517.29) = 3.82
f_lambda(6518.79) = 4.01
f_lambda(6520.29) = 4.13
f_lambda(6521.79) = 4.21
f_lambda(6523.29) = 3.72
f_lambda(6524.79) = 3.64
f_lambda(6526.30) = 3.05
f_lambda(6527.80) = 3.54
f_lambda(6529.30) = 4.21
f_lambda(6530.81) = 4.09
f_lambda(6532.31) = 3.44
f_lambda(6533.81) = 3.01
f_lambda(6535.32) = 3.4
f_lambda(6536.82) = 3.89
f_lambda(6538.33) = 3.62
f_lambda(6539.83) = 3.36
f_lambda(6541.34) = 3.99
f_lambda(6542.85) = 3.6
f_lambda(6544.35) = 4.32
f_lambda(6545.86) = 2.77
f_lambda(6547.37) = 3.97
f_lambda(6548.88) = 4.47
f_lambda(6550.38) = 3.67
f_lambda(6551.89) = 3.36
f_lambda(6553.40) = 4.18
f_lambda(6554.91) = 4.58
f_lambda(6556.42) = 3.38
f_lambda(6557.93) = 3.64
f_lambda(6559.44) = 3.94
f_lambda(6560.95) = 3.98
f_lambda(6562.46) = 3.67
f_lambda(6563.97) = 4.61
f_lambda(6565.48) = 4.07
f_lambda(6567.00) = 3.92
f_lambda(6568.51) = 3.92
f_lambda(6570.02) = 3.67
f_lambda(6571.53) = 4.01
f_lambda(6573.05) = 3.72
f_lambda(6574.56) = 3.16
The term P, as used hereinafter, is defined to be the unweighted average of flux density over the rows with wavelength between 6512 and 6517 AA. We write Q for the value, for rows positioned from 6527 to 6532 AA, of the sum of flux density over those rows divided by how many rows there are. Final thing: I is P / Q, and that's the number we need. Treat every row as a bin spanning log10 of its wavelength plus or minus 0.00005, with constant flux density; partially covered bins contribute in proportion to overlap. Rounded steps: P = 3.71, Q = 3.95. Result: 0.94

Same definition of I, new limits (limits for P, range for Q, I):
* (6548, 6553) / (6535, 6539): 1.05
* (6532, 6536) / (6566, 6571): 0.86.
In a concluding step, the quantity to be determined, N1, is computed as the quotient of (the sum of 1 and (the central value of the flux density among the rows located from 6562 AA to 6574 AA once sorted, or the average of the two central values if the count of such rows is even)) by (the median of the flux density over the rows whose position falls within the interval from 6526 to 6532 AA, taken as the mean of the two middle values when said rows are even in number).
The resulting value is 1.29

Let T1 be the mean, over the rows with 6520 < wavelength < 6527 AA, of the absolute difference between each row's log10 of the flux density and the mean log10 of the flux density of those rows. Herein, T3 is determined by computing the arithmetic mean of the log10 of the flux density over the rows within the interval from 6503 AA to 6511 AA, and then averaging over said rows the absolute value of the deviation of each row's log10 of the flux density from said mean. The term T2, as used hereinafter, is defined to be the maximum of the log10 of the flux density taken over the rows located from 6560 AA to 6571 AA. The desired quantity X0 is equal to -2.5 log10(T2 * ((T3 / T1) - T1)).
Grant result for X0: 0.1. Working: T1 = 0.039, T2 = 0.664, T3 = 0.053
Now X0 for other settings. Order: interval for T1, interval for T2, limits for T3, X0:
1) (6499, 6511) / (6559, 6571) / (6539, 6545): 0.6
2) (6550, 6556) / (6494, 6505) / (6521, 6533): 0.9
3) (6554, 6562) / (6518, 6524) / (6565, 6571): 1.7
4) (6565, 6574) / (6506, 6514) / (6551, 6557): -1.0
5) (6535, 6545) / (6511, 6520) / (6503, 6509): 0.4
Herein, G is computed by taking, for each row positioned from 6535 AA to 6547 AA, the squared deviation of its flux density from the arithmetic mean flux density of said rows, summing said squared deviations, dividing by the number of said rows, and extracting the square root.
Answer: 0.44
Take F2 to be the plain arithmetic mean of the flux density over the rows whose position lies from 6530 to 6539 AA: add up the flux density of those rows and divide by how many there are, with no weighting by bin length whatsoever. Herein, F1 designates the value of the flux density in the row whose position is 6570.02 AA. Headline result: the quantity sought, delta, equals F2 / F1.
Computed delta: 0.97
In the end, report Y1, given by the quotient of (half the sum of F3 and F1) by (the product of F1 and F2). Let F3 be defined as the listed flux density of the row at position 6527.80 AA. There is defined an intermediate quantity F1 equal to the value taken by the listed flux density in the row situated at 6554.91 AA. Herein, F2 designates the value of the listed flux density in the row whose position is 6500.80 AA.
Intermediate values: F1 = 4.58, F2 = 3.77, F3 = 3.54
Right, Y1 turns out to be 0.235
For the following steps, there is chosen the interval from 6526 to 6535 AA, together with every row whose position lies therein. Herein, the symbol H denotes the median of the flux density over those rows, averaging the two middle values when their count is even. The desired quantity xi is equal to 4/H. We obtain 1.15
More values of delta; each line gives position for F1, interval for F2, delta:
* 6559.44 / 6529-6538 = 0.93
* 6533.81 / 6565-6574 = 1.29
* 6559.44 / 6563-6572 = 1.02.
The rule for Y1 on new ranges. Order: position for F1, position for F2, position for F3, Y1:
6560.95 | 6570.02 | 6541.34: 0.273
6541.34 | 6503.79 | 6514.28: 0.263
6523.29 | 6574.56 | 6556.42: 0.302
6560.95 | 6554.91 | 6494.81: 0.205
